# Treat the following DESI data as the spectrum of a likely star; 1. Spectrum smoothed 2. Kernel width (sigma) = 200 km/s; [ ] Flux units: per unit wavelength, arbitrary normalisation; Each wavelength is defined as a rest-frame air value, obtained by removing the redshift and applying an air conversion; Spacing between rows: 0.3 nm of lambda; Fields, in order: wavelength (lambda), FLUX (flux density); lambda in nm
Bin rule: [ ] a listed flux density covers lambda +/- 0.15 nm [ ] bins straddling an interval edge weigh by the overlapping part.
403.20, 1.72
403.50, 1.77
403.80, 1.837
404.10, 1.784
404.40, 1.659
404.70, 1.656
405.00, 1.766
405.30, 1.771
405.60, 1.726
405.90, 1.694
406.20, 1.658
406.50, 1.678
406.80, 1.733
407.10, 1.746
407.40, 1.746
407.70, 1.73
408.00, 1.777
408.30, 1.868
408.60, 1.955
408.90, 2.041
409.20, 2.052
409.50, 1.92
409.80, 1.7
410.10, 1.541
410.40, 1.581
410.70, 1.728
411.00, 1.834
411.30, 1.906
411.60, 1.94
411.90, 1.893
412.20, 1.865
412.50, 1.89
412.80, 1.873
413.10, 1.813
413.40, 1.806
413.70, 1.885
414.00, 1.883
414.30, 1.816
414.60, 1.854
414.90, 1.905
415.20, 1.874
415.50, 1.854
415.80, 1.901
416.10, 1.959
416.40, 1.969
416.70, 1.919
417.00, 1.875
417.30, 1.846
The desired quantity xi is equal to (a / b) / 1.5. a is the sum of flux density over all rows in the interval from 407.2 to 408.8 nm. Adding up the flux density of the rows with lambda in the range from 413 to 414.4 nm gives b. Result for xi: 0.66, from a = 9.08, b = 9.20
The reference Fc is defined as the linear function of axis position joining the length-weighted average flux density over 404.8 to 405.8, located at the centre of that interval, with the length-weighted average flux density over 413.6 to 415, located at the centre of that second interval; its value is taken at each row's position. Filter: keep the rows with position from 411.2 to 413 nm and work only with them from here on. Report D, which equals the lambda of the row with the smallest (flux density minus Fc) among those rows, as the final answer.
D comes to 412.80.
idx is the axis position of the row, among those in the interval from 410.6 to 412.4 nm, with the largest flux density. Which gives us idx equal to 411.60 nm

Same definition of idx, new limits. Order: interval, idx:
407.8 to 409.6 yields 409.20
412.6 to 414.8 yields 413.70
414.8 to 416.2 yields 416.10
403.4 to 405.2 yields 403.80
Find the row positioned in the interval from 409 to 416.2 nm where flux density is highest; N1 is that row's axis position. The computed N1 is 409.20 nm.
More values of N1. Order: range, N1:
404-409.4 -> 409.20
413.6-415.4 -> 414.90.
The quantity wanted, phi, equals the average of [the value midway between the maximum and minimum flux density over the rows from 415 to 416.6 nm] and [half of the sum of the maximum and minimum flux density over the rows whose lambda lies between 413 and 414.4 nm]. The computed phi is 1.88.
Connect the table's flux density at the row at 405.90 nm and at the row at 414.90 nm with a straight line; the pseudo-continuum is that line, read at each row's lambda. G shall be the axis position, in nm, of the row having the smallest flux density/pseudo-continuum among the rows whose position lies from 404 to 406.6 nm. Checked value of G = 406.20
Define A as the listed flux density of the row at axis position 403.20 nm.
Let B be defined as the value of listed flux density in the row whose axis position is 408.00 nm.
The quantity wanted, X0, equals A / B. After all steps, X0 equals 0.97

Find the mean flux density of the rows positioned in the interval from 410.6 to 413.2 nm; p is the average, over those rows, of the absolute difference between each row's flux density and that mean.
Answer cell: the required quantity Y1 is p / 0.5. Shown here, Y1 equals 0.09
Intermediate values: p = 0.05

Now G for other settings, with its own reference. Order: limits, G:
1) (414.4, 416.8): 415.50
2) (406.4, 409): 406.50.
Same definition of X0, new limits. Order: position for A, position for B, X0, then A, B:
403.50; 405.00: 1.00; 1.77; 1.766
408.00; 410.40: 1.12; 1.777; 1.581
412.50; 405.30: 1.07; 1.89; 1.771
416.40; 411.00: 1.07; 1.969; 1.834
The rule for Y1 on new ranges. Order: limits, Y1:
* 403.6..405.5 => 0.12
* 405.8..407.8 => 0.06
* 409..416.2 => 0.16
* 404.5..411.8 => 0.21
